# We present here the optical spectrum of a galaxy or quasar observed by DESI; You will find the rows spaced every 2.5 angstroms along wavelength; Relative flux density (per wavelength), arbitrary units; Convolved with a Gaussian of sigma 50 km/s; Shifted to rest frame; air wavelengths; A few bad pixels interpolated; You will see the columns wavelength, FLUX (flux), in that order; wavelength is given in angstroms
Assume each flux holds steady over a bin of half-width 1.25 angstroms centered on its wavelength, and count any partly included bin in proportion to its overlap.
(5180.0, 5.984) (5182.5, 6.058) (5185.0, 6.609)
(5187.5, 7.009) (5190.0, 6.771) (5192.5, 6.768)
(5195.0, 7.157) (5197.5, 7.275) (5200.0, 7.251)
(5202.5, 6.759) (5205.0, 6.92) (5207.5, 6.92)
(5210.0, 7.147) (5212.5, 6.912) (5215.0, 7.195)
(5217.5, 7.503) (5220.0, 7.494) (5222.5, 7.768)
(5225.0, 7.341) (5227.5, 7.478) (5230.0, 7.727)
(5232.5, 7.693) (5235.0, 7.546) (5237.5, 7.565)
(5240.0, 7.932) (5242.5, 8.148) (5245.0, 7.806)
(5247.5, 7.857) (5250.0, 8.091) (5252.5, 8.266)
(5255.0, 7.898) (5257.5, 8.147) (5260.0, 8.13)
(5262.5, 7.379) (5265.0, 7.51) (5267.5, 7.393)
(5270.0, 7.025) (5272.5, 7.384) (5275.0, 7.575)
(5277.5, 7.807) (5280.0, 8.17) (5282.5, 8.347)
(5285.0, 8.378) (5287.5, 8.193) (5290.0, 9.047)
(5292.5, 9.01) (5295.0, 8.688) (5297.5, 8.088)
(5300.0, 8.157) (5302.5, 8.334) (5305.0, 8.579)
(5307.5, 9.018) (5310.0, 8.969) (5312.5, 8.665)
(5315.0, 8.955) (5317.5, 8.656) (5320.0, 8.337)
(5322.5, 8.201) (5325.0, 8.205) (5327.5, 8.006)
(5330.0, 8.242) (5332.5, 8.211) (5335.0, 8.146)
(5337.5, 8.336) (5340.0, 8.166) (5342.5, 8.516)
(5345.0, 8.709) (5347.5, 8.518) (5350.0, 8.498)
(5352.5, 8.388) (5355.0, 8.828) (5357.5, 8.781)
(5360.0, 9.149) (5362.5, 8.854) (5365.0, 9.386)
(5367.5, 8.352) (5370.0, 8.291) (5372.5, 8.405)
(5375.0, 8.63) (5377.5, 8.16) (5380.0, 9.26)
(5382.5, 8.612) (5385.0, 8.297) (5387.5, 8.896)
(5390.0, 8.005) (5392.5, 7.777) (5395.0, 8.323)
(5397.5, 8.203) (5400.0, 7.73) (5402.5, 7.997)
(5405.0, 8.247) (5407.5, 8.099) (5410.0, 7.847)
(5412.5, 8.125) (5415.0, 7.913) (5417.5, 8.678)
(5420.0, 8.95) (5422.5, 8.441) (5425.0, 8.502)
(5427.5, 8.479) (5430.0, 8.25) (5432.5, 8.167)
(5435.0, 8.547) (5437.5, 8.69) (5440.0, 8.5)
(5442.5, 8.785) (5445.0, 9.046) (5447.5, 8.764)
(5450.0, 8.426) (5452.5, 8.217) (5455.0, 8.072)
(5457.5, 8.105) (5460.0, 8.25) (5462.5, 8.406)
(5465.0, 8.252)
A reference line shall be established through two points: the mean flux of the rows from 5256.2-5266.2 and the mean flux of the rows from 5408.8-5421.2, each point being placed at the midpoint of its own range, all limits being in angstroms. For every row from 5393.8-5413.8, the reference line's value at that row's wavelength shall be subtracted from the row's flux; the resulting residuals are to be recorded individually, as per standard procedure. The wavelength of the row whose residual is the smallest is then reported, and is 5400.0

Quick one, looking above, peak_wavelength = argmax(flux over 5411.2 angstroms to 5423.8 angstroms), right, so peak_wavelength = 5420.0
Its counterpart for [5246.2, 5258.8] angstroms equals 5252.5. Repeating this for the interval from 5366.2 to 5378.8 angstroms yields 5375.0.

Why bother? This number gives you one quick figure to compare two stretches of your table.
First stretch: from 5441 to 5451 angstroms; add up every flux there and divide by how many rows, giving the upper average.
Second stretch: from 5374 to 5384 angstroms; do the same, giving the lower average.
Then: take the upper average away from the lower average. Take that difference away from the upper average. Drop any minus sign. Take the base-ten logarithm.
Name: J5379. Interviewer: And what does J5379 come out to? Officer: 0.95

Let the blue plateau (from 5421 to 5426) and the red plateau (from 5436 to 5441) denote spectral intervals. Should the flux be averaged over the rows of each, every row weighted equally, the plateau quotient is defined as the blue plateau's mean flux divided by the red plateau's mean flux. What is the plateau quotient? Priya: 0.99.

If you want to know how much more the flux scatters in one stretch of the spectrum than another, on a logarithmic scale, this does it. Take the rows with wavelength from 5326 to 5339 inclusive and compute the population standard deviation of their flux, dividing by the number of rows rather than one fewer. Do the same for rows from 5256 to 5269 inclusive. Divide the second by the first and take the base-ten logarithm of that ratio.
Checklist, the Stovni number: 0.51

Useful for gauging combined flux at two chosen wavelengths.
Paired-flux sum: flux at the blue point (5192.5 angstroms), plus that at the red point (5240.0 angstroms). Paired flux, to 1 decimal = 14.7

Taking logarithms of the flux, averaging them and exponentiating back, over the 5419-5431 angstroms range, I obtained 8.5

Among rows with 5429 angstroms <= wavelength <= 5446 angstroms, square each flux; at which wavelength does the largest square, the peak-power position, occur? 5445.0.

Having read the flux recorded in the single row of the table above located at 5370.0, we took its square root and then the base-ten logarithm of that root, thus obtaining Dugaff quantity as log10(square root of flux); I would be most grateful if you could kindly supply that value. 0.459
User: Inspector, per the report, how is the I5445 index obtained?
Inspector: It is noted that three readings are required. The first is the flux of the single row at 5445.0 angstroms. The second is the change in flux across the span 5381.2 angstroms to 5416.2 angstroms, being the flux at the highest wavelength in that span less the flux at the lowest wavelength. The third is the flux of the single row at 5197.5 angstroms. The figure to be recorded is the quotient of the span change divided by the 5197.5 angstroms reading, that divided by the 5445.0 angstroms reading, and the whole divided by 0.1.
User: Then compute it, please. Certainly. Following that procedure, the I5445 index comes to -0.11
